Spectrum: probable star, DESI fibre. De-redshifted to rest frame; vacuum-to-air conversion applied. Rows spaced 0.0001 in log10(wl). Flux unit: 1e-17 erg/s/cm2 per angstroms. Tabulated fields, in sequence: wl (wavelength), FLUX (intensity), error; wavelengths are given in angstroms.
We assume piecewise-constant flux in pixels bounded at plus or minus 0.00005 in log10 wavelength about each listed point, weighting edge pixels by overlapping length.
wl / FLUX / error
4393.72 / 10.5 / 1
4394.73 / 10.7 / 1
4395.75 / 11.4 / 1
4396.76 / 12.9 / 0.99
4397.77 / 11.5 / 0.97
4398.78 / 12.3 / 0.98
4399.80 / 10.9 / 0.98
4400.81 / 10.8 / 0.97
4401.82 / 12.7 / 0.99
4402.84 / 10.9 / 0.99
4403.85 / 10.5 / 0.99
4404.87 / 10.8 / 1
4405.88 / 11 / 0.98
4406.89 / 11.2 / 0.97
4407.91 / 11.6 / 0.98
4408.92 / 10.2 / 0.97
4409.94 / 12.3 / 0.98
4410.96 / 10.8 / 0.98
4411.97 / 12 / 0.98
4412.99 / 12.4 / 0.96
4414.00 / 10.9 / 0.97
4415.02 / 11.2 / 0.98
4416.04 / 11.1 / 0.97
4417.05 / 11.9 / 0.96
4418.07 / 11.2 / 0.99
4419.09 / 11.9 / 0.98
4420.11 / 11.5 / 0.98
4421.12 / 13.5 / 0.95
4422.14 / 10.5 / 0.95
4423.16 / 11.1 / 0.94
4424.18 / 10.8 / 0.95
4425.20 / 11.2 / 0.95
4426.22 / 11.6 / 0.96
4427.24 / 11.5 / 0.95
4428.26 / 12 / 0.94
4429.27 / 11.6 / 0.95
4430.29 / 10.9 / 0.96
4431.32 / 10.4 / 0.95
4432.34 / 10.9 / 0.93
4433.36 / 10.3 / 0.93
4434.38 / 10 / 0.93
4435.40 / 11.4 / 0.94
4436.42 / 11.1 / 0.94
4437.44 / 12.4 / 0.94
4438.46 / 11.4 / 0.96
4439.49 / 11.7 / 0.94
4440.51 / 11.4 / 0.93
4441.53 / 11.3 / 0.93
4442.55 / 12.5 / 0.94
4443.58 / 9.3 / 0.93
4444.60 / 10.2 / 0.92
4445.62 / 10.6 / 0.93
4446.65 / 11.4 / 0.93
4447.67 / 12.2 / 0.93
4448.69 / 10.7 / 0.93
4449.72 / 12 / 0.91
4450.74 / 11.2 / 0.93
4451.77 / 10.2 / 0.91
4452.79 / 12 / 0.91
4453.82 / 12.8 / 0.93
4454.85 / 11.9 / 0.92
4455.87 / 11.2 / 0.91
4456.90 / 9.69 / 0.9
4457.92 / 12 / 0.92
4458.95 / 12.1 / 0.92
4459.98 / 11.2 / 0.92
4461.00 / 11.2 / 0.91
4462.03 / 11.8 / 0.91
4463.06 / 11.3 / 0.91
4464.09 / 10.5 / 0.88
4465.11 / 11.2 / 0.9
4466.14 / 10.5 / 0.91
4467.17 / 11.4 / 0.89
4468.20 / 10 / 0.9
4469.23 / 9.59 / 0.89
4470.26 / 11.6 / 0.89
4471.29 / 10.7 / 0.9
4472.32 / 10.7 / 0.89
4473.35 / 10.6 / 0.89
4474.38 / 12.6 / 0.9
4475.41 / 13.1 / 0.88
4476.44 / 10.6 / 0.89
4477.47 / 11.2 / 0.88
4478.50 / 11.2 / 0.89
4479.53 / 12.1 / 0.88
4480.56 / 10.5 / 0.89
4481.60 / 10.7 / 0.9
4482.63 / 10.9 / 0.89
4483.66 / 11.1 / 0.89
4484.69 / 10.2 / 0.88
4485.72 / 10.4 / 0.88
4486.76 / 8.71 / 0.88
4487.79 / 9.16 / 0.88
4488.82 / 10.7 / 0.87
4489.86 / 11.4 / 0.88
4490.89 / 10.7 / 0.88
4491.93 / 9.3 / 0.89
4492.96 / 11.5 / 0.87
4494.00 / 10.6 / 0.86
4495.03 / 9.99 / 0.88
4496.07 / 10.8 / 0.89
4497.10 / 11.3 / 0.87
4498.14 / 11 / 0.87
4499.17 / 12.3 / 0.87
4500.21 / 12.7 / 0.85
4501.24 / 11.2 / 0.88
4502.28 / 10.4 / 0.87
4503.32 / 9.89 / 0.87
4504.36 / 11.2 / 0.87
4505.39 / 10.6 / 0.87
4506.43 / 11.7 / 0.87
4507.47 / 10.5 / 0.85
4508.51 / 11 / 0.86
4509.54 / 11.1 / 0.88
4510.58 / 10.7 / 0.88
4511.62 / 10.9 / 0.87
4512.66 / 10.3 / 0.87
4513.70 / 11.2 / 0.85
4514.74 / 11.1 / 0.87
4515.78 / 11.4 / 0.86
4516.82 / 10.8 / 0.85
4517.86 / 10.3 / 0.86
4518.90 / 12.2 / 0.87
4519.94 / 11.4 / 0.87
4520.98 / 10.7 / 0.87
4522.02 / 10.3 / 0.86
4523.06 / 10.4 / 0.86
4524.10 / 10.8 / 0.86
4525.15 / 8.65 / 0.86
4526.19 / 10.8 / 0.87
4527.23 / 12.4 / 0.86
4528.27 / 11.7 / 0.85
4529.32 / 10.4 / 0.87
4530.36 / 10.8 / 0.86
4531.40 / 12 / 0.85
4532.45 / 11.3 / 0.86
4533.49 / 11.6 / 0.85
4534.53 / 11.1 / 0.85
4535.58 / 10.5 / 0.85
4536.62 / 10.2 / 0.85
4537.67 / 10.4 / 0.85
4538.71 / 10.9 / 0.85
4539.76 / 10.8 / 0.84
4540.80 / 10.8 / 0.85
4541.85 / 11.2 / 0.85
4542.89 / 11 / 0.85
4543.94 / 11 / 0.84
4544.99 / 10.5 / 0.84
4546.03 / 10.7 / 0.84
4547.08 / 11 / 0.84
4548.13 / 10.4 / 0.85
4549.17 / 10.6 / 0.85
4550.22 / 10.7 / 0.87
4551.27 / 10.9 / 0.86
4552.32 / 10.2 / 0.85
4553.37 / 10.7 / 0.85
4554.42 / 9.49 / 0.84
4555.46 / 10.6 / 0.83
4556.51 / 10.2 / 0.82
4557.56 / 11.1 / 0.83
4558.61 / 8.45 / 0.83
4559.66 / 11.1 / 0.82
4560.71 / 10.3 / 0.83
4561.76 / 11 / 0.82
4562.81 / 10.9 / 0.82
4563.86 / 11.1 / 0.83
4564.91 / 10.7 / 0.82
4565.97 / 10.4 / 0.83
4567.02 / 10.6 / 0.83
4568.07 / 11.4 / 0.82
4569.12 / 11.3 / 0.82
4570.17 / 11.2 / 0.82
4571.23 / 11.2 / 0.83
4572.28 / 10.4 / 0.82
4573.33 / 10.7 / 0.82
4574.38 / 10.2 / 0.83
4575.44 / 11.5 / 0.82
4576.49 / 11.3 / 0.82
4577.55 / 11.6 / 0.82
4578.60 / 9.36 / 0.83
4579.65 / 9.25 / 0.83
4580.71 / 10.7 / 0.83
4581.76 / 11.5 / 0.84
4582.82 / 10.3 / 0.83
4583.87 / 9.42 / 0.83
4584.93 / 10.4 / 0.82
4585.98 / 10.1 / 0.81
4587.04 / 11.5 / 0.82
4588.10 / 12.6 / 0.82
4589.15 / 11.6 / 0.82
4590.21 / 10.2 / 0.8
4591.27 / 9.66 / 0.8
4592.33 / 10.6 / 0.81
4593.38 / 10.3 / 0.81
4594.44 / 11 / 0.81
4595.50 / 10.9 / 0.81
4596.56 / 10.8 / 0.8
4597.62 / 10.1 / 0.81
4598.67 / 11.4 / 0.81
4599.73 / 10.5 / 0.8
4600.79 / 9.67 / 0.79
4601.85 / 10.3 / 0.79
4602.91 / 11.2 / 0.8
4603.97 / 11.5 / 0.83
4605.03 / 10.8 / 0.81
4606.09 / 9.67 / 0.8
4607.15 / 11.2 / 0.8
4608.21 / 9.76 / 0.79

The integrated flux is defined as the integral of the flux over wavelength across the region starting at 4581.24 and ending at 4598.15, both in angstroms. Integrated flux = 181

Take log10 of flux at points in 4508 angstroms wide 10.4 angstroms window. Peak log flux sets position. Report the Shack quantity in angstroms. 4506.43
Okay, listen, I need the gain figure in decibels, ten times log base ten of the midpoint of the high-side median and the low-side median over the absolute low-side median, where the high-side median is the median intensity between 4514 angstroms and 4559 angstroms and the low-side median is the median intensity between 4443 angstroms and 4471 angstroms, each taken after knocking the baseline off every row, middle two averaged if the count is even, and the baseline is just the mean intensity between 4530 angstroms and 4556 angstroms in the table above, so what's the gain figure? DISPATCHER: -3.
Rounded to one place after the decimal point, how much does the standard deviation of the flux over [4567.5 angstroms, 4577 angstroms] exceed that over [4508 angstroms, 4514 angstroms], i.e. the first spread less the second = 0.1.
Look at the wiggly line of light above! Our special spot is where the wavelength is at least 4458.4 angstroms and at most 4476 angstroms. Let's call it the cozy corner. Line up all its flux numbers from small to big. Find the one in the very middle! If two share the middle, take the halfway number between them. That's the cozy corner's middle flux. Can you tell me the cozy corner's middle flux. 11.2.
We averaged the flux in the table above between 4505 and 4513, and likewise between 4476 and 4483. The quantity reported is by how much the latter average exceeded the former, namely 0.2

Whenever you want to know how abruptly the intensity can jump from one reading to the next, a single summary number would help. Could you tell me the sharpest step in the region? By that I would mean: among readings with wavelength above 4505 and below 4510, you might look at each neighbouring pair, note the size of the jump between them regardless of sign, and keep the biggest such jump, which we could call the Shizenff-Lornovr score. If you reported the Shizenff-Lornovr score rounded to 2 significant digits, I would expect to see 1.2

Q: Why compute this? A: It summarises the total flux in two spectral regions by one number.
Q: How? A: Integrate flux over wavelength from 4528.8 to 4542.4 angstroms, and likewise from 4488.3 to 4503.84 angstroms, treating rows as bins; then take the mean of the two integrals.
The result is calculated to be 159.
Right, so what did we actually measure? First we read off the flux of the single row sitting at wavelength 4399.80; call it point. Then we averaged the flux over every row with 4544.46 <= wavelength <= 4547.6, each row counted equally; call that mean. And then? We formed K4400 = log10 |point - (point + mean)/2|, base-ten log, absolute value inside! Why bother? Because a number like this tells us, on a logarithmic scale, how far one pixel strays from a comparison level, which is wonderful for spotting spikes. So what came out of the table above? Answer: -1.1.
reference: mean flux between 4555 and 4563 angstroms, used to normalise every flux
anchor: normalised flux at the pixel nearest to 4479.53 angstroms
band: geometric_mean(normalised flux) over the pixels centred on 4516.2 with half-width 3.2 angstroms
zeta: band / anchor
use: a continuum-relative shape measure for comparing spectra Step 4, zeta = 0.92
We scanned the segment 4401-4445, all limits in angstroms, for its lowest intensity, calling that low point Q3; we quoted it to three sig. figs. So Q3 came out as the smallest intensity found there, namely 9.30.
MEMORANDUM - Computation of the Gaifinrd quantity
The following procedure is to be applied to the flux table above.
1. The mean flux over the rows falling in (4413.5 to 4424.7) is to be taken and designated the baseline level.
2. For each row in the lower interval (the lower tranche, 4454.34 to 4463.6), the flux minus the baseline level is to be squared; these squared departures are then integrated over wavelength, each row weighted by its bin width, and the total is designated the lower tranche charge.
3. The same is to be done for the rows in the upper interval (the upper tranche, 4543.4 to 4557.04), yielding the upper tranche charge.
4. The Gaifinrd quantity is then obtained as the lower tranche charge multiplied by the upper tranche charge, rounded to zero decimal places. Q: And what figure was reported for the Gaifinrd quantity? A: 56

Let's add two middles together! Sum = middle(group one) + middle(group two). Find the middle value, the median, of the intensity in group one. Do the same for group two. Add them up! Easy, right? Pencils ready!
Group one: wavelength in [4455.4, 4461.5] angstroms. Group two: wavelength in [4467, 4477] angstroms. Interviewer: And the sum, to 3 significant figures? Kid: 21.9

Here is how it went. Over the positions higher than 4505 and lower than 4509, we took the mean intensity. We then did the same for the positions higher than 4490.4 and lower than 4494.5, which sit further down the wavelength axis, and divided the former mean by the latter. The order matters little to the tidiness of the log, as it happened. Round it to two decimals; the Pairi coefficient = 1.04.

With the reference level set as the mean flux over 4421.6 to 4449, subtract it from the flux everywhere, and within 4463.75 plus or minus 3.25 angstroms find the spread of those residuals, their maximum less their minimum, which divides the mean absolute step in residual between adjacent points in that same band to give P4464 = 0.508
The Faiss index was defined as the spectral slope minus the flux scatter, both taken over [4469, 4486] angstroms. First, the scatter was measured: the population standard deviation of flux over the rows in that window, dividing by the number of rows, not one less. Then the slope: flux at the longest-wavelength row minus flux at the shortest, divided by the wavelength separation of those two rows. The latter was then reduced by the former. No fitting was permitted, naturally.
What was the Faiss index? -0.81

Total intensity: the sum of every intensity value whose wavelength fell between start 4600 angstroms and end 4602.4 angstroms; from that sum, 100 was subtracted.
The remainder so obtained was -80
